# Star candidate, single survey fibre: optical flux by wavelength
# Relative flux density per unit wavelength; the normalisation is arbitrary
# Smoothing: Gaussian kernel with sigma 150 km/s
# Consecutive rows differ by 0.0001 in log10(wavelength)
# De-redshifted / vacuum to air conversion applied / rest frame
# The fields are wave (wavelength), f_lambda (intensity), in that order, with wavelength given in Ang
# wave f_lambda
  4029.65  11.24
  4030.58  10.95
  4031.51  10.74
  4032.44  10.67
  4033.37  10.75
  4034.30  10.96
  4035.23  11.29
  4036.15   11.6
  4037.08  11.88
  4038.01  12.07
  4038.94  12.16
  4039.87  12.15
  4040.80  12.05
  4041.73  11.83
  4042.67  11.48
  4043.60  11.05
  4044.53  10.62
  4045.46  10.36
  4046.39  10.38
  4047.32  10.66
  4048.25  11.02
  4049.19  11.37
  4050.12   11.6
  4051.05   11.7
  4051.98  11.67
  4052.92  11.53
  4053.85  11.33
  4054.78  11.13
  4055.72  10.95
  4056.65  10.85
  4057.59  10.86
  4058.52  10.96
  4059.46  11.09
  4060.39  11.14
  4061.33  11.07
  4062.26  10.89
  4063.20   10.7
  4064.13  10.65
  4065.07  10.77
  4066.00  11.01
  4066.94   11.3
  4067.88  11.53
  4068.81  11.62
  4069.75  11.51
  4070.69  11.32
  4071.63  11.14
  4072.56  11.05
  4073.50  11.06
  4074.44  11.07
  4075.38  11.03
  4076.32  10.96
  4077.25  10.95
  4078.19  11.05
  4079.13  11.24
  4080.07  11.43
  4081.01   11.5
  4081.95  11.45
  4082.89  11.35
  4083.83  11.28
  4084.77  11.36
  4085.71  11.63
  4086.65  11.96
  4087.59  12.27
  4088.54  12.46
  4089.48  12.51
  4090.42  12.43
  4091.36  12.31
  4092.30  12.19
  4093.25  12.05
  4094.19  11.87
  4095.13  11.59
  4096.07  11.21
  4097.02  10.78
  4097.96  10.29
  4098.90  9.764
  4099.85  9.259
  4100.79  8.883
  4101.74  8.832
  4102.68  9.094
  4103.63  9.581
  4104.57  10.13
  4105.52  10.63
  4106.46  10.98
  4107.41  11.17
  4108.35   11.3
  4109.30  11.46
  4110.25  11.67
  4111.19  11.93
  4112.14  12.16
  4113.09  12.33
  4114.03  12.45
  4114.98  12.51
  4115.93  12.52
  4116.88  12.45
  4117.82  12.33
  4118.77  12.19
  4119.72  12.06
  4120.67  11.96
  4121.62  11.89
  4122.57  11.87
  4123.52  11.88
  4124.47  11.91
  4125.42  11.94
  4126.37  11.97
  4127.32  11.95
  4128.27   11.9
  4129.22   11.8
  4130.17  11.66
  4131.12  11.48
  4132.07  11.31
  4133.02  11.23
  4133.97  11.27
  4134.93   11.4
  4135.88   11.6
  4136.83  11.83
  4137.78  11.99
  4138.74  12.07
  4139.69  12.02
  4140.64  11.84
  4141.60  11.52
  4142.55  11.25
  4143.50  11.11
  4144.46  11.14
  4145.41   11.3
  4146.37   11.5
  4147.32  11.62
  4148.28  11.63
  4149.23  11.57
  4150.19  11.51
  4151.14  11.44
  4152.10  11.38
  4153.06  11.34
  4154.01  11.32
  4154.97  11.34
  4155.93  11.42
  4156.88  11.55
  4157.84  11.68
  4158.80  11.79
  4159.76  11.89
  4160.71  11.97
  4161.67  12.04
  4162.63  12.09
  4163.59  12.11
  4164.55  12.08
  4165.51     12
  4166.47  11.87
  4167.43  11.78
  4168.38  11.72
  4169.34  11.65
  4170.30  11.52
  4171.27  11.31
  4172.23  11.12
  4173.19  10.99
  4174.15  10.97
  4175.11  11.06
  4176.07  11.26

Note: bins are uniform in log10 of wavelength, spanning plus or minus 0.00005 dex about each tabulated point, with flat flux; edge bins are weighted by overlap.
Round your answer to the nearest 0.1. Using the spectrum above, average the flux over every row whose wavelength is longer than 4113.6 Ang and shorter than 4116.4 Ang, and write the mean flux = 12.5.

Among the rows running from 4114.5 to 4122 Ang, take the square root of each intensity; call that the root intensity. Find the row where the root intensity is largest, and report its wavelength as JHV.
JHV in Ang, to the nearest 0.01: 4115.93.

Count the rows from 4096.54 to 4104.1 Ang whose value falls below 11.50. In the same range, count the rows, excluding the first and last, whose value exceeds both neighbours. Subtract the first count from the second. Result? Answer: -8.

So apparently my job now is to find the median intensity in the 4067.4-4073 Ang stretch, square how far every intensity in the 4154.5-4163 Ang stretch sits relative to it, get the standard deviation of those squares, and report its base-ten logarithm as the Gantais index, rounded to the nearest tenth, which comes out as -0.8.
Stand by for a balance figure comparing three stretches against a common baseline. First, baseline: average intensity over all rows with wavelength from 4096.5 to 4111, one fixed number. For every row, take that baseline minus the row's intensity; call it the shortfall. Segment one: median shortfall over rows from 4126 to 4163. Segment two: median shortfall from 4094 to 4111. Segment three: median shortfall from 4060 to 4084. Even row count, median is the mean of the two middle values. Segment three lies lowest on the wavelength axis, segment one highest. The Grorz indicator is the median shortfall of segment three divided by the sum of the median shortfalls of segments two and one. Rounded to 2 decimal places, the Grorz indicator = 0.48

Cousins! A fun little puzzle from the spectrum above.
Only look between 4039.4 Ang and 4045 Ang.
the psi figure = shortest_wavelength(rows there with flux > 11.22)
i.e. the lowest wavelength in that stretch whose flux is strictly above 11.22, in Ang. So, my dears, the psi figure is 4039.87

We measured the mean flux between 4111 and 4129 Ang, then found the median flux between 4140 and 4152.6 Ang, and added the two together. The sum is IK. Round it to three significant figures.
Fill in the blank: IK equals 23.6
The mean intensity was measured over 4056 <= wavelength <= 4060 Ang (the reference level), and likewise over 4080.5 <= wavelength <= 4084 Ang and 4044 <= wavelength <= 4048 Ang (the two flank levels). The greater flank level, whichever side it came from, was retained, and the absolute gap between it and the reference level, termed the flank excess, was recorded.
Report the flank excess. 0.45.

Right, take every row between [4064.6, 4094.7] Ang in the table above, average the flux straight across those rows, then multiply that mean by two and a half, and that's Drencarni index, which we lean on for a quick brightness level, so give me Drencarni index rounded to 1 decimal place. 28.8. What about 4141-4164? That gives 28.9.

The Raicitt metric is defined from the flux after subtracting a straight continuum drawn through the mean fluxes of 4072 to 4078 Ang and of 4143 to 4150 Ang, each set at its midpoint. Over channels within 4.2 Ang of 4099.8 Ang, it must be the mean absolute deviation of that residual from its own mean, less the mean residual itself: 2.1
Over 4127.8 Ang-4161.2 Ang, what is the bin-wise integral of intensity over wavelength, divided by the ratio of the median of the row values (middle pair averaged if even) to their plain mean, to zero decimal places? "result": 388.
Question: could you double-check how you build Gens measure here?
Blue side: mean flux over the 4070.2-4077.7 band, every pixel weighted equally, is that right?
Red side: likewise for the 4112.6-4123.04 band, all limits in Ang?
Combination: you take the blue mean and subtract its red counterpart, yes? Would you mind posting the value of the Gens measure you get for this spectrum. -1.2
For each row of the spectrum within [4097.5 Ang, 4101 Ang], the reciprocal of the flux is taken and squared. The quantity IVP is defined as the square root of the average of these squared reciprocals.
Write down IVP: 0.105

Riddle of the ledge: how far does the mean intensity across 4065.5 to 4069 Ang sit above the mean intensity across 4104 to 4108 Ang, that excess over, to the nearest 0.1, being 0.6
